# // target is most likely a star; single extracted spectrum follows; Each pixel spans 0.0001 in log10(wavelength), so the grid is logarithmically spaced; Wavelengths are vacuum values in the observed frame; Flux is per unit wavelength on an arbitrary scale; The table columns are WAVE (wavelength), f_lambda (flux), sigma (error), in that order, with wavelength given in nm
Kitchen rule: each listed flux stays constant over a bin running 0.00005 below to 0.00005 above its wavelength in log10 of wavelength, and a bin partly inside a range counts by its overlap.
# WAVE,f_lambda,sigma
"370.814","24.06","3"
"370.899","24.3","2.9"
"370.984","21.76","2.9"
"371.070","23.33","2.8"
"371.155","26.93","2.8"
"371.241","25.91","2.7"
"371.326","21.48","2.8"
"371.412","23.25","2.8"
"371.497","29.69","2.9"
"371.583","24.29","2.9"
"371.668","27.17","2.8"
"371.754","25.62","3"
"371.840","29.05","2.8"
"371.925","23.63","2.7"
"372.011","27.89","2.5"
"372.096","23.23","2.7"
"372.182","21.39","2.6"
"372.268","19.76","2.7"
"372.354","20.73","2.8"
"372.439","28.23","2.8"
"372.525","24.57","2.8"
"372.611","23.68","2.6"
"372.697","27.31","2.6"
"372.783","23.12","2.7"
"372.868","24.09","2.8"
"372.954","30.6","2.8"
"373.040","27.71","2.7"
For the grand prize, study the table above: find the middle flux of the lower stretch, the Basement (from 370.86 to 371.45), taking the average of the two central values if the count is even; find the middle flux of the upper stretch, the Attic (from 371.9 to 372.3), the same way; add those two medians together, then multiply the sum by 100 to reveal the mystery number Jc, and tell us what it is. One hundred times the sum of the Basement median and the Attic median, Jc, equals 4656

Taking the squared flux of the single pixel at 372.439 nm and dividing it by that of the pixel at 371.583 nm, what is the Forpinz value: 1.4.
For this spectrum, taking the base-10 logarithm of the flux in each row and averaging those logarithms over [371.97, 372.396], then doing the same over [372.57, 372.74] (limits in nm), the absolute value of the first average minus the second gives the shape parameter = 0.05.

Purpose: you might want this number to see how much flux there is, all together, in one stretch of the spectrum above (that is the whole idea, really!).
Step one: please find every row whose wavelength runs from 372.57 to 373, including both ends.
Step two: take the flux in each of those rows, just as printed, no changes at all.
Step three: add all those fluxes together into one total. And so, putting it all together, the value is 129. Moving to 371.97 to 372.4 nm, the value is 113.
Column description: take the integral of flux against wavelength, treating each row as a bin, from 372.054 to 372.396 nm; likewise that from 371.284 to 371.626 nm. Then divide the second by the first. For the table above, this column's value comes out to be 1.16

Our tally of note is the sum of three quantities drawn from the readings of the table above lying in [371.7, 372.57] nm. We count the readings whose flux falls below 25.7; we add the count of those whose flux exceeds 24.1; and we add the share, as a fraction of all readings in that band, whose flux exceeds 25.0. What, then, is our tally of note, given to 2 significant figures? 12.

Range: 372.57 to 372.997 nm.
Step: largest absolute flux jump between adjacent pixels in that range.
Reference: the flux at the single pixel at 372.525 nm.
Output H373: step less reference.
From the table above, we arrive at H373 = -18.1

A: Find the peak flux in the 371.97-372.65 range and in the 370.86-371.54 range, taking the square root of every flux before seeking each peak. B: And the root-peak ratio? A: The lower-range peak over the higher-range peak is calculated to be 1.03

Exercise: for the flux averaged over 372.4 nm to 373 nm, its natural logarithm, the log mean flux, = 3.26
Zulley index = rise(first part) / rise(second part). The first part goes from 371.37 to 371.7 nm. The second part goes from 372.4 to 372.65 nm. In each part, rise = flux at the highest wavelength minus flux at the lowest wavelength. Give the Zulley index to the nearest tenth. -0.9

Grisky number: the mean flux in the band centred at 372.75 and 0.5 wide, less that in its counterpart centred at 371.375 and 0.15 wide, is 3.2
